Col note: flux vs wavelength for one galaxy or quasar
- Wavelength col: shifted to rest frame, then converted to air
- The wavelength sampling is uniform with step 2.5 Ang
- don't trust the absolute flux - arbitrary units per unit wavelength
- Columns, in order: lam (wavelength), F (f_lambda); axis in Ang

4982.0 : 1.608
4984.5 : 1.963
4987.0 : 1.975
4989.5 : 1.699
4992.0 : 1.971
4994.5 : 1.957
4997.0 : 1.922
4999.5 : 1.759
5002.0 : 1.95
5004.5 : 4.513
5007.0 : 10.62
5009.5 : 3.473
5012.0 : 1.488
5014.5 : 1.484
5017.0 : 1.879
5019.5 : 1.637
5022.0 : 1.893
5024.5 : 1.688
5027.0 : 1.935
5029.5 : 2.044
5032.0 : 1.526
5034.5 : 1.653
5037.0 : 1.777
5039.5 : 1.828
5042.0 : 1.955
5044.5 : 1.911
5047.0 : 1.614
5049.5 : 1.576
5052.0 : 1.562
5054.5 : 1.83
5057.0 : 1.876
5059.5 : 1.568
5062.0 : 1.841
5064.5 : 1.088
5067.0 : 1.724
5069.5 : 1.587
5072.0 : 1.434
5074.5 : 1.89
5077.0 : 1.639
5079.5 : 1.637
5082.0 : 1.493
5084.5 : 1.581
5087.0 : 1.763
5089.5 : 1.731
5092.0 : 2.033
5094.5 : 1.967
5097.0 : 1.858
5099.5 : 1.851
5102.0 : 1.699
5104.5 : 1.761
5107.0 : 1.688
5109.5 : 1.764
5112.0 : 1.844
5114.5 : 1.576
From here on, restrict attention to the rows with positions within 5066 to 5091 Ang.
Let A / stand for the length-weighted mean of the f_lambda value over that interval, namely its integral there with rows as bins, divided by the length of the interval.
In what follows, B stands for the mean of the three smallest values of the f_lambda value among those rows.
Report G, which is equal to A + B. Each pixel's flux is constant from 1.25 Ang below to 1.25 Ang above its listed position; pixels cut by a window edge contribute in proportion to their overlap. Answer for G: 3.2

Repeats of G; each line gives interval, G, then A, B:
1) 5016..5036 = 3.4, 1.78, 1.61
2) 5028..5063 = 3.3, 1.76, 1.55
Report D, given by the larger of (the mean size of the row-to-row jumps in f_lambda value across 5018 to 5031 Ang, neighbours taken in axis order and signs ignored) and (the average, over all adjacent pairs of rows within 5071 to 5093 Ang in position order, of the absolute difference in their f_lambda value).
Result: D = 0.20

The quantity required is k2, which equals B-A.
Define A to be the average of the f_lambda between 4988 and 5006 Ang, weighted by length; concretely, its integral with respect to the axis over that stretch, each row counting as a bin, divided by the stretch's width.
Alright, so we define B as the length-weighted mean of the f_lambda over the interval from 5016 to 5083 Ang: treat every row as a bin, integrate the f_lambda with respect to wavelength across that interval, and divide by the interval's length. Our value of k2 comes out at -0.7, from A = 2.37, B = 1.7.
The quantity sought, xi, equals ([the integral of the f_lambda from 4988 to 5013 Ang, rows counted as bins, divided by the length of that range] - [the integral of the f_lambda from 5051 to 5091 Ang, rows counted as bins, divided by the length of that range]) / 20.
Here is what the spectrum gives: 0.075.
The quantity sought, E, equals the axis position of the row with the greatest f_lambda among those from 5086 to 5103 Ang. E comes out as 5092.0 Ang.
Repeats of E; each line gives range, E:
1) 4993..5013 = 5007.0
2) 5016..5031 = 5029.5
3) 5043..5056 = 5044.5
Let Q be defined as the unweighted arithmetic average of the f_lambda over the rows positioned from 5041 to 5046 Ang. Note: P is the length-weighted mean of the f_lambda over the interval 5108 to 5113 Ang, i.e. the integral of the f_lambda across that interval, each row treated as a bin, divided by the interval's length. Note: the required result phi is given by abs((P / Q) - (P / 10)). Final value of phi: 0.75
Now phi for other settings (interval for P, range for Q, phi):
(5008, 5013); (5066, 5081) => 1.48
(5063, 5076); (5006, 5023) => 0.33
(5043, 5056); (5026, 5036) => 0.78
